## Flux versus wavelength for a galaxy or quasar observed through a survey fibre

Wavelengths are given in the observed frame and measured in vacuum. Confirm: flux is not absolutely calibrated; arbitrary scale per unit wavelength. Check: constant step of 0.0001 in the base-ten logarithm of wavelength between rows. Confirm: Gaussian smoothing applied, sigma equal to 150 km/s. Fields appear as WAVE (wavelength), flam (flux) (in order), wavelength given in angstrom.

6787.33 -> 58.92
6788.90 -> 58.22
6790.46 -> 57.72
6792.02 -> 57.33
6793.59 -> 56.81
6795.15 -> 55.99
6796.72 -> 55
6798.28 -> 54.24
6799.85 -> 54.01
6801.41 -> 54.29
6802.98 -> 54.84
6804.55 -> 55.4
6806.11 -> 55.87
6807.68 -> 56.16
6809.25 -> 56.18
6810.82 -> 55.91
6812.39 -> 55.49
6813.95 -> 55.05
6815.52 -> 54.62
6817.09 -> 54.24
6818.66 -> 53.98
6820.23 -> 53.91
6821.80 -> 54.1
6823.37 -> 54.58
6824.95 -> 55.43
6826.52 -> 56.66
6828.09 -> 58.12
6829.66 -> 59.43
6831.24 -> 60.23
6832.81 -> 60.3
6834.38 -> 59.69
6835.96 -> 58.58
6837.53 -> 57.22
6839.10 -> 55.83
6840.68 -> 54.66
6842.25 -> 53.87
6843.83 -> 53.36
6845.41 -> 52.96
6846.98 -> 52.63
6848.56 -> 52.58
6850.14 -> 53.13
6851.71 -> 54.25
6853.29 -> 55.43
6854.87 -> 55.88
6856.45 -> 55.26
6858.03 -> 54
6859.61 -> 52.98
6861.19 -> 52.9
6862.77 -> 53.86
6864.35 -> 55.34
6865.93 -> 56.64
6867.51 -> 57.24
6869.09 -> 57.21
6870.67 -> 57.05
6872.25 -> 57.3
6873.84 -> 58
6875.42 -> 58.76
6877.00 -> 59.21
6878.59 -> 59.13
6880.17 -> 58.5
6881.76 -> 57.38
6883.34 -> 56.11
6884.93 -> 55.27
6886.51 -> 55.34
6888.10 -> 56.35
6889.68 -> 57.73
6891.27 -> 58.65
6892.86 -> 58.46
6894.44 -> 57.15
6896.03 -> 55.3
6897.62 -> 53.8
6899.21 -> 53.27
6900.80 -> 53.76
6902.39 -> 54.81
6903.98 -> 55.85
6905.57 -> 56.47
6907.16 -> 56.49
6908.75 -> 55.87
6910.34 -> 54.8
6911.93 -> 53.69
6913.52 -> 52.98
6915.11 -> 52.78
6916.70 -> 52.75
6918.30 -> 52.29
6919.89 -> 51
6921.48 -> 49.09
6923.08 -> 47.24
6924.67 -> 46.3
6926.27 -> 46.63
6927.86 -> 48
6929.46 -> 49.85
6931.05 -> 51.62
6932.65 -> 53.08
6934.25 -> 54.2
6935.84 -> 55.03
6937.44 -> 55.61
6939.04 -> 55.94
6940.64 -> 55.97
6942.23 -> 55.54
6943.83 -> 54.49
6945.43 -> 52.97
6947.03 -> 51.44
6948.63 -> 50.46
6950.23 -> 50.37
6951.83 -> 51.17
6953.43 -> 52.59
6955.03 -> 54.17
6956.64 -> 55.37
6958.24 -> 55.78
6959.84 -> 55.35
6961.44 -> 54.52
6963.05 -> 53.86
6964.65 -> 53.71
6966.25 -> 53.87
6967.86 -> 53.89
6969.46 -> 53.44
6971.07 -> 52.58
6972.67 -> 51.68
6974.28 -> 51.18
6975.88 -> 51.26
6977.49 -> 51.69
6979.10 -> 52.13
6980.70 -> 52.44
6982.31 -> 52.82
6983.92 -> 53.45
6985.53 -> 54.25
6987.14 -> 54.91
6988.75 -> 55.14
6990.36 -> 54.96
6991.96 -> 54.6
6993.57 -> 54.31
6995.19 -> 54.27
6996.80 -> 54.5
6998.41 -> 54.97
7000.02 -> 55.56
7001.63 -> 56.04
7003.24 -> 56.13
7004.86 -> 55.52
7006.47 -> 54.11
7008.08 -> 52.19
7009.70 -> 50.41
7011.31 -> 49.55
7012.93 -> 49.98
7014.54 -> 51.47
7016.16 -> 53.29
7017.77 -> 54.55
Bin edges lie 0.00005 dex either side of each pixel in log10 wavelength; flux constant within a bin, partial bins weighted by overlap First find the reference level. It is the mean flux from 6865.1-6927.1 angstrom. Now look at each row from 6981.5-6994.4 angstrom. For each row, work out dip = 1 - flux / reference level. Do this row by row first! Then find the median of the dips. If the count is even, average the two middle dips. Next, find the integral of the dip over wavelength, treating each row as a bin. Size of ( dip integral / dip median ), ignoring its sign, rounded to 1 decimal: 16.2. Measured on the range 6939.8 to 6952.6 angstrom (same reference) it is 10.1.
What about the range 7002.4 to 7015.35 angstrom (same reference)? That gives 10.5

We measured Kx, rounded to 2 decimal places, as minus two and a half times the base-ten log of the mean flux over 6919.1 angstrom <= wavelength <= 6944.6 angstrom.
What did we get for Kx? -4.29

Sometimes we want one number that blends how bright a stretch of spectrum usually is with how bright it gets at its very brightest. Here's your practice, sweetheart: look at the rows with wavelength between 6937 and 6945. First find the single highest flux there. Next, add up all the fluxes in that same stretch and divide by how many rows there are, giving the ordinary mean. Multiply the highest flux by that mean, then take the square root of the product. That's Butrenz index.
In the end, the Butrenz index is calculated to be 55.7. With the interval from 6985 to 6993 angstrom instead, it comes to 55.0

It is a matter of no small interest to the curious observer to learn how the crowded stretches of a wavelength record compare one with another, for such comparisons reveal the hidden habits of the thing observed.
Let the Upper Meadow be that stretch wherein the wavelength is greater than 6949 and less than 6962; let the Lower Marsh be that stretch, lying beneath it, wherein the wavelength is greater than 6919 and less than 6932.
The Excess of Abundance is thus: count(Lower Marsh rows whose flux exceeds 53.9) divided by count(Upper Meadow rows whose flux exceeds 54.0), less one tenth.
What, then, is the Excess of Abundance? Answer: -0.10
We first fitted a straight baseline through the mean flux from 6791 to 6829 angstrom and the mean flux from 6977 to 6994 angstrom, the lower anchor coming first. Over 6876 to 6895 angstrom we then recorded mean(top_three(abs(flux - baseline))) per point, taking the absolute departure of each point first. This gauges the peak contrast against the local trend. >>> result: 4.3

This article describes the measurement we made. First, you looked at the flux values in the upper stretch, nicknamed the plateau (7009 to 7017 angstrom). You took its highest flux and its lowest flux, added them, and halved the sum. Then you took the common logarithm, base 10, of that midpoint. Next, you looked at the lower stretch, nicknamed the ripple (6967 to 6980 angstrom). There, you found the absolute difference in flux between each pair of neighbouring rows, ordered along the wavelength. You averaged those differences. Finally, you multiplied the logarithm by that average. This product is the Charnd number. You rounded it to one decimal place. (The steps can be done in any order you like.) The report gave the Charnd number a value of 0.9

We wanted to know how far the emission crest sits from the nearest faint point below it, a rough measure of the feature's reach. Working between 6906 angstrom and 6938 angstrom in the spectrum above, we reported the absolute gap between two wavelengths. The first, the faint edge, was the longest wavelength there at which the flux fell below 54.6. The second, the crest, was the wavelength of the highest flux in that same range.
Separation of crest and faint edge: 27.1 angstrom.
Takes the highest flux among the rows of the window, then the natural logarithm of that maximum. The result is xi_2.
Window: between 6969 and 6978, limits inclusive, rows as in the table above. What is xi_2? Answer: 3.98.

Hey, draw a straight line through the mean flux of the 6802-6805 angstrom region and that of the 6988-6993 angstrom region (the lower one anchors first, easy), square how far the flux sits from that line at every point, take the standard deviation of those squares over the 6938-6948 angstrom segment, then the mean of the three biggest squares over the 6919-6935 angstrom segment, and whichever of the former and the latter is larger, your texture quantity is 68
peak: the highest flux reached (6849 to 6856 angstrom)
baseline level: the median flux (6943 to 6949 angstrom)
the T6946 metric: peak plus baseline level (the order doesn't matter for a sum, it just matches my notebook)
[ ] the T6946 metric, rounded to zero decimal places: 108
